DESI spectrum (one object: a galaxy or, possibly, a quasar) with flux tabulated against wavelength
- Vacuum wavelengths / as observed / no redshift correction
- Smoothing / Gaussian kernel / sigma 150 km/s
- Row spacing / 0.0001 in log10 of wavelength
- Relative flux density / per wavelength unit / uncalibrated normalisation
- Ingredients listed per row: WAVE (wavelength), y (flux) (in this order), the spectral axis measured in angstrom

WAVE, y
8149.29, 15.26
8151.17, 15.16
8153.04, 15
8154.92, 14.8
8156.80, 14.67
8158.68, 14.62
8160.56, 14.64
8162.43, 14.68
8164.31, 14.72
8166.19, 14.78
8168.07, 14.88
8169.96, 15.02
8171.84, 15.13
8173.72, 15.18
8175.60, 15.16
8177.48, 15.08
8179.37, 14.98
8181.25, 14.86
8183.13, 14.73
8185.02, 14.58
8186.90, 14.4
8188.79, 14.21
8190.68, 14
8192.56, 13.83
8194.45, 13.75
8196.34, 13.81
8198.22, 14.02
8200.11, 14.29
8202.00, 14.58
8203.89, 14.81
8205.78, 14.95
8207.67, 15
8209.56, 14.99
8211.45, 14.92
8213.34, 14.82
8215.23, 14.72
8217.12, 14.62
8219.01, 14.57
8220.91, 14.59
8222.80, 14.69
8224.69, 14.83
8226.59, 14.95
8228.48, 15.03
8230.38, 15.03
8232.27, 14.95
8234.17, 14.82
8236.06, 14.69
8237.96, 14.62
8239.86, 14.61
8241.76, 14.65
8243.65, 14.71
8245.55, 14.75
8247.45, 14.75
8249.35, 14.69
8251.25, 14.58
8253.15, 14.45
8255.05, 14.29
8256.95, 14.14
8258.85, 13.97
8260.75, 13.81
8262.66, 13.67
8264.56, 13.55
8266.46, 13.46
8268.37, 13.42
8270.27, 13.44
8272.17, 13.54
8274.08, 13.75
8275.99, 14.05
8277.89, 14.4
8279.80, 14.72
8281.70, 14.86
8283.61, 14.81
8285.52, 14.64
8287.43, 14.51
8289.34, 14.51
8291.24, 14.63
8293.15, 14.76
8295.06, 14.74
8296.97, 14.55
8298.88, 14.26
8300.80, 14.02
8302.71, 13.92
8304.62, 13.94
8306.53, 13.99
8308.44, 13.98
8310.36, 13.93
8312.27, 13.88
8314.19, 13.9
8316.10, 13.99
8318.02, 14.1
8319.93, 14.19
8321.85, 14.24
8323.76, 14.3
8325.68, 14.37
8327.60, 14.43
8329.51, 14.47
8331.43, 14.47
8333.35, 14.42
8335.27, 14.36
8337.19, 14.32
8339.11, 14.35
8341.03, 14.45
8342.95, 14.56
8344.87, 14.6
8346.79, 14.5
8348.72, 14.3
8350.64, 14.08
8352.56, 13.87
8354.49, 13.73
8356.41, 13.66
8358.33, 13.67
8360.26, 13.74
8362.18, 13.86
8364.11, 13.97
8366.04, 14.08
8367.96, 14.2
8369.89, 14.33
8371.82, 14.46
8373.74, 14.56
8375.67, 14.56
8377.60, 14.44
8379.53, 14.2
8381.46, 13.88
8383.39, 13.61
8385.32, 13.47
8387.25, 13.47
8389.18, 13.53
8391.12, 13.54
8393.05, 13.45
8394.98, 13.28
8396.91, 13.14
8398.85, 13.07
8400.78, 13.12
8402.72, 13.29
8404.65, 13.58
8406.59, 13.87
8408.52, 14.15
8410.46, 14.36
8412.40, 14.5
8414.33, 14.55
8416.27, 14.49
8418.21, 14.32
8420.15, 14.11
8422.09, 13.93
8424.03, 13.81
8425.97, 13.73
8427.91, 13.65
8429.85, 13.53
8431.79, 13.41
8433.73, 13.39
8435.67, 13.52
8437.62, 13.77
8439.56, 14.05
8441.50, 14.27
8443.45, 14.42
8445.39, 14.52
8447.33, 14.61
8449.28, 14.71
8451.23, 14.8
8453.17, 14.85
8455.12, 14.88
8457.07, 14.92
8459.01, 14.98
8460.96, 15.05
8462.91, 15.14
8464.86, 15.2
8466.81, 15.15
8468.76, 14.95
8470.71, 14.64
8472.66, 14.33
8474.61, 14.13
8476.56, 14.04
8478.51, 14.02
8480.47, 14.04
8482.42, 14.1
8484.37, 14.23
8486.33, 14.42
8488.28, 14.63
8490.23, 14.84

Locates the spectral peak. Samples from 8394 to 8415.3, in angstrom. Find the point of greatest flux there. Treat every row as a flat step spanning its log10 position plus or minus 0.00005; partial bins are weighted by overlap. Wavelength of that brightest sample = 8414.33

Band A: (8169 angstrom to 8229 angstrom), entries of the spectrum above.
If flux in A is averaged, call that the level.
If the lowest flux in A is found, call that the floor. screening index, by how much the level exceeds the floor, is 0.9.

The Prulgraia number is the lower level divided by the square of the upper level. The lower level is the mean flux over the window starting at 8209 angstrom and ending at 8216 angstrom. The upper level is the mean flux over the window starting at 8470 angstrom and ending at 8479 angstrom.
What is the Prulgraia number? 0.073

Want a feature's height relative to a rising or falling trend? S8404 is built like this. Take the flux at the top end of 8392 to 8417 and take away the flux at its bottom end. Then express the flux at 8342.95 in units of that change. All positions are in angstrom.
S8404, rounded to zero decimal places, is 14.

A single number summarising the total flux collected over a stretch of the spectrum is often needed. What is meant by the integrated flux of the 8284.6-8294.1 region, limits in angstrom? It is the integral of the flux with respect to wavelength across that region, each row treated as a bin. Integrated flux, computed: 139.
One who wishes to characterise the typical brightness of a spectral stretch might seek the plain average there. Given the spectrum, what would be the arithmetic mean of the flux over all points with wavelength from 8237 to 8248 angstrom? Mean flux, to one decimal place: 14.7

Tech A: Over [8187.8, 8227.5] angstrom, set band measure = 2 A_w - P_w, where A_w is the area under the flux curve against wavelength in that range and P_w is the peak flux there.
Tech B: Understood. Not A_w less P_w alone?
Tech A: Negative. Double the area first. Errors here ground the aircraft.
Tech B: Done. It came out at 1138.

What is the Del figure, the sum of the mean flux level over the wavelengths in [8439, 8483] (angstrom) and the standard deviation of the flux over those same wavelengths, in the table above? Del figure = 15.0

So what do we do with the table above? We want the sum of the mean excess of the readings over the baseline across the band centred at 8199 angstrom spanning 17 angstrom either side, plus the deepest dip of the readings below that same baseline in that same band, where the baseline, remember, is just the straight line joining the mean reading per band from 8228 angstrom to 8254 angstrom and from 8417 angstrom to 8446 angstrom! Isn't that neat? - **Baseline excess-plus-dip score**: 0.74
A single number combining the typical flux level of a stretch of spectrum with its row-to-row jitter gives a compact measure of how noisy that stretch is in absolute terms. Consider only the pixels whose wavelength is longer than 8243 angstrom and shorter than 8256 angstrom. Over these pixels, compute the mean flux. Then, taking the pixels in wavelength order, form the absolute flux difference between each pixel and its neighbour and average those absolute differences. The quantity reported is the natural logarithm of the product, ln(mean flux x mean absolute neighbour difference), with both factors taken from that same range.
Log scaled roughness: 0.20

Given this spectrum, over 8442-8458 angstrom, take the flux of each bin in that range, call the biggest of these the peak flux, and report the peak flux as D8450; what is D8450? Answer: 14.92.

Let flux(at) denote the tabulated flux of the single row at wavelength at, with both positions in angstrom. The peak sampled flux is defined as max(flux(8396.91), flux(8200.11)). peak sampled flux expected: 14.3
